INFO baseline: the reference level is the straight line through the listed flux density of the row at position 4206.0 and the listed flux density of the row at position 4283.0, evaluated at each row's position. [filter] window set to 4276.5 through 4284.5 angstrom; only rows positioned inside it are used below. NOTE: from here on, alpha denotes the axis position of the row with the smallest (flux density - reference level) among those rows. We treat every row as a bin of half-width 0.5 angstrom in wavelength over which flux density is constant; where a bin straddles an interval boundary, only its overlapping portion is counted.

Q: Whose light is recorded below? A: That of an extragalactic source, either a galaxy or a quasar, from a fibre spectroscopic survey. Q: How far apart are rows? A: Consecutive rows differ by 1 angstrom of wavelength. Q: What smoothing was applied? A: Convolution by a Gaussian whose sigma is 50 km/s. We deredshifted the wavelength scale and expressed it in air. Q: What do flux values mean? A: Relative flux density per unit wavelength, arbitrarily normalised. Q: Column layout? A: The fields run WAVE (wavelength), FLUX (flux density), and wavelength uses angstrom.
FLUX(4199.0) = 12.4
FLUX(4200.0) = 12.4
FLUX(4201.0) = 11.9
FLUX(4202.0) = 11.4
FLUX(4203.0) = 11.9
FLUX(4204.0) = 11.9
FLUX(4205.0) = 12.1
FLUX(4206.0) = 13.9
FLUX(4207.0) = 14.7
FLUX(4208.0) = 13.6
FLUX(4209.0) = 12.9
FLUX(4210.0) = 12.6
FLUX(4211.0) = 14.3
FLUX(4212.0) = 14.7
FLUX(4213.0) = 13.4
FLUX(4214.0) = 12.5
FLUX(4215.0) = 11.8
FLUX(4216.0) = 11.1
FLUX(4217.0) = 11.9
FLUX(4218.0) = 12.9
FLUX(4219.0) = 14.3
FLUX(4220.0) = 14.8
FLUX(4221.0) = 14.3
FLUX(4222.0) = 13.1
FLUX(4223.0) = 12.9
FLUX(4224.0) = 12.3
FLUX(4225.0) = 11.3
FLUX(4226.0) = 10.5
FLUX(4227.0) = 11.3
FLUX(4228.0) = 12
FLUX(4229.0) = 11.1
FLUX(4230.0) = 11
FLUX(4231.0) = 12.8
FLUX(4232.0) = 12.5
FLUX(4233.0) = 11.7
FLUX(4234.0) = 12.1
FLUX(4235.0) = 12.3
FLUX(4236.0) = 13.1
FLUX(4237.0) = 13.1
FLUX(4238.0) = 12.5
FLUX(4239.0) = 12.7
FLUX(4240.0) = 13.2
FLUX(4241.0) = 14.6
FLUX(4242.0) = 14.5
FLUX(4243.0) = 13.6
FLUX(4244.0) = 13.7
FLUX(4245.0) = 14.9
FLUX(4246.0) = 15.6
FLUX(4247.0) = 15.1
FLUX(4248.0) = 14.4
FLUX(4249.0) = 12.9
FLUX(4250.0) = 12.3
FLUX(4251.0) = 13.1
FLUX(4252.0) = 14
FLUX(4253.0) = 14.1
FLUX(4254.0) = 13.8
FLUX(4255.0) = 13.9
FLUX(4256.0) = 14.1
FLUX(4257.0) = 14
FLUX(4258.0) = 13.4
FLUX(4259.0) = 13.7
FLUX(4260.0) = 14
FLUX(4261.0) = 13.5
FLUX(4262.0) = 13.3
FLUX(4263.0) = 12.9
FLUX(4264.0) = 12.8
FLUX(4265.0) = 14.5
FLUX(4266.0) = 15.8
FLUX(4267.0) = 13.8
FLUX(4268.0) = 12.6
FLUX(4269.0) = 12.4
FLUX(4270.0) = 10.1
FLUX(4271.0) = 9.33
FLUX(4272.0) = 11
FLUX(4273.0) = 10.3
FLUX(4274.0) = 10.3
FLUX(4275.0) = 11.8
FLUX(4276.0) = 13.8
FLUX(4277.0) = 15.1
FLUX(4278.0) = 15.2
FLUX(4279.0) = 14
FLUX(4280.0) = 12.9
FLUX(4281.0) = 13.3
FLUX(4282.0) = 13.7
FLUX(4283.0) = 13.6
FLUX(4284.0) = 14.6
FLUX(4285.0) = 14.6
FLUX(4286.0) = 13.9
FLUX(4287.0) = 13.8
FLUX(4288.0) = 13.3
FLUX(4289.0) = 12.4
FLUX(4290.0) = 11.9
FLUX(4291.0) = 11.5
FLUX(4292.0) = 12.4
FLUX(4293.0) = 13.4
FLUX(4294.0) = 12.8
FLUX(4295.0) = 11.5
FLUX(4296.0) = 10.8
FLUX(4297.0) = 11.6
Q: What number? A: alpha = 4280.0 angstrom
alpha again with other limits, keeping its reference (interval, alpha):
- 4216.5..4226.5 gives 4226.0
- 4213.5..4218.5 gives 4216.0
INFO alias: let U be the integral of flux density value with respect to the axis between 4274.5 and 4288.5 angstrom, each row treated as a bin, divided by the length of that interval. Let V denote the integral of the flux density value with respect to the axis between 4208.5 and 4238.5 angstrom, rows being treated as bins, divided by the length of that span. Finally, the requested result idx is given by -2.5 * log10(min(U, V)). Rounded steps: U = 13.8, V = 12.6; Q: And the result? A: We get -2.75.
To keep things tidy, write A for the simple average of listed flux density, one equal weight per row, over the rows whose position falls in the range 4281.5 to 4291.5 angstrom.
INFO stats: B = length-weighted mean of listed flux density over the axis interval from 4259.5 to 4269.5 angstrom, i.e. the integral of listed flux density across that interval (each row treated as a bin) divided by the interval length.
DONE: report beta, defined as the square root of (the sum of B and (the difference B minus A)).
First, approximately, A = 13.3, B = 13.6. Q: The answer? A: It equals 3.71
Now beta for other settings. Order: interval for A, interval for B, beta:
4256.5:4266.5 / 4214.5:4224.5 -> 3.48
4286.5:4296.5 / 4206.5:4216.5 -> 3.73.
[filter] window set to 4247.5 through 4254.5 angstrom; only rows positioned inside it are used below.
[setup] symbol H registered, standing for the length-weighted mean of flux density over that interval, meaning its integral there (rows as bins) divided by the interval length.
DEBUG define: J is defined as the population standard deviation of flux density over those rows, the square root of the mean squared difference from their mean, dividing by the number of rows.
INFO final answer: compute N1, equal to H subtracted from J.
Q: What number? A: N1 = -12.8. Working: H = 13.5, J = 0.7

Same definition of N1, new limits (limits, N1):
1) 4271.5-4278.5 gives -10.5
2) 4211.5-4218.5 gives -11.5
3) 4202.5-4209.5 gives -12.0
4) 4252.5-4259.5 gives -13.6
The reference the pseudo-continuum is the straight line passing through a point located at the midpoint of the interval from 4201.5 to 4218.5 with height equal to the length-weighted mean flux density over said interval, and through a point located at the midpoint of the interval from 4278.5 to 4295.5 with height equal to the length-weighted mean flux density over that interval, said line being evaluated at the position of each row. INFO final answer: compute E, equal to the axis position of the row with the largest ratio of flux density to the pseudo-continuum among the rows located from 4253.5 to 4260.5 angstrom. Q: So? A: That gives 4256.0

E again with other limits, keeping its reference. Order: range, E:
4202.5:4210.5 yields 4207.0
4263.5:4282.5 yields 4266.0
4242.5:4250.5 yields 4246.0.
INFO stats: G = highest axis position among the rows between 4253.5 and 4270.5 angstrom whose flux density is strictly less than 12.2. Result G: 4270.0 angstrom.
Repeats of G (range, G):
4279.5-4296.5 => 4296.0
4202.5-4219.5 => 4217.0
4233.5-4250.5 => 4234.0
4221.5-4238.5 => 4234.0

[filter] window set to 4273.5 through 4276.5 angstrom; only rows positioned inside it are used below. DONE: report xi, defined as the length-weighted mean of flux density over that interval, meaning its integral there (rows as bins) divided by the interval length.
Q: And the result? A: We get 12.0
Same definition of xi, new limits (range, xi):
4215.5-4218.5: 12.0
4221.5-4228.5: 11.9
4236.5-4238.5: 12.8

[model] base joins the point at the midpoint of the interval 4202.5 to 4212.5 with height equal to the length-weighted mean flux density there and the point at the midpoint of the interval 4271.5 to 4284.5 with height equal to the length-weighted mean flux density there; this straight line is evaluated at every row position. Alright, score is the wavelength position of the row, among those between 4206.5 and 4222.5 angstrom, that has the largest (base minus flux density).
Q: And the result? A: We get 4216.0 angstrom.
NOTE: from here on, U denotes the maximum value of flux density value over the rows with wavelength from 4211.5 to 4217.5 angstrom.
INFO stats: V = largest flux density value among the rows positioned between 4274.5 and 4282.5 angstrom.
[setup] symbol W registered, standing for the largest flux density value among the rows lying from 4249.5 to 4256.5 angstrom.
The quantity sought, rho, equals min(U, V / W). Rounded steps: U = 14.7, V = 15.2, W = 14.1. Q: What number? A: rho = 1.08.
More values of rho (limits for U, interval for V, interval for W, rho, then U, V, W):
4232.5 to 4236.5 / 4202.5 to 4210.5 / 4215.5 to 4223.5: 0.99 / 13.1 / 14.7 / 14.8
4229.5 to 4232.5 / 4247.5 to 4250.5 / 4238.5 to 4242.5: 0.99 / 12.8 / 14.4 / 14.6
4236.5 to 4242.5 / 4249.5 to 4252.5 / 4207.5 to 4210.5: 1.03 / 14.6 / 14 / 13.6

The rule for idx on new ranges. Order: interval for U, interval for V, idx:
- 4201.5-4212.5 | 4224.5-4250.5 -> -2.77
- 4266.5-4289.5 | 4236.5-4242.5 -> -2.77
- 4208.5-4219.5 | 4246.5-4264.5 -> -2.78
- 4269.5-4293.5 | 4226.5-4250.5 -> -2.76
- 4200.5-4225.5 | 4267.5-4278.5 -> -2.70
